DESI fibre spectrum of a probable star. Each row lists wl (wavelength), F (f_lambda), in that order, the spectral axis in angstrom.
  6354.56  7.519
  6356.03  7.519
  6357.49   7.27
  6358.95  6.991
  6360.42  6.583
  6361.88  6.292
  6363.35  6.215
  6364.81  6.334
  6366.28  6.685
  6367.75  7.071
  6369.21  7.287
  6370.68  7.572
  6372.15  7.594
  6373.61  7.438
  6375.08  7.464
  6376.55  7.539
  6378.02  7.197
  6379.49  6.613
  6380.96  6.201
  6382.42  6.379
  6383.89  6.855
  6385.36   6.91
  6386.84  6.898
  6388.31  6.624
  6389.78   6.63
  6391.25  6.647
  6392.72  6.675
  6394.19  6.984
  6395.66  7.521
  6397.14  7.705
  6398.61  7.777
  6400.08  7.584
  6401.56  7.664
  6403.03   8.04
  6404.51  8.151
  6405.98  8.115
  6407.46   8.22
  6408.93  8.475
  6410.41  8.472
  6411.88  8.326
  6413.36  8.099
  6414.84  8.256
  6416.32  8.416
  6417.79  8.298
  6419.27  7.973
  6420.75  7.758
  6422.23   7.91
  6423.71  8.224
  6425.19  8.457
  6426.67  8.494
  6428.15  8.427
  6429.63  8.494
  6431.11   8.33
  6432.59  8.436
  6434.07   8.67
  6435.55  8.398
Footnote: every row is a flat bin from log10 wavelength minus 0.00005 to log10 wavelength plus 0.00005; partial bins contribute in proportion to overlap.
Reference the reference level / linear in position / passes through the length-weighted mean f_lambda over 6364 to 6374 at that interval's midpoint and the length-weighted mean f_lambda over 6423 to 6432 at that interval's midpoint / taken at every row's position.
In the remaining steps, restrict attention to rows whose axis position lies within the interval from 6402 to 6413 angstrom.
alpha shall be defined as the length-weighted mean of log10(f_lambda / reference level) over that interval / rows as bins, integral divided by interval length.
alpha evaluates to 0.01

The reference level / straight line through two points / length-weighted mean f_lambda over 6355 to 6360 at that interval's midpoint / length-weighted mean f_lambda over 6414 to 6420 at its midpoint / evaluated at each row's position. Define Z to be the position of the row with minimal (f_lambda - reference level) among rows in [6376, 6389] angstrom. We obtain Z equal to 6380.96 angstrom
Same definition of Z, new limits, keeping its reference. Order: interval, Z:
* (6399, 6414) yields 6400.08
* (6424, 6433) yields 6431.11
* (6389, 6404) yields 6391.25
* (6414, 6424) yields 6420.75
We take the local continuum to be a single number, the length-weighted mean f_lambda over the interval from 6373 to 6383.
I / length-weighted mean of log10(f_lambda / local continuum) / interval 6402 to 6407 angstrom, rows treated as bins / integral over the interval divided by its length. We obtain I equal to 0.064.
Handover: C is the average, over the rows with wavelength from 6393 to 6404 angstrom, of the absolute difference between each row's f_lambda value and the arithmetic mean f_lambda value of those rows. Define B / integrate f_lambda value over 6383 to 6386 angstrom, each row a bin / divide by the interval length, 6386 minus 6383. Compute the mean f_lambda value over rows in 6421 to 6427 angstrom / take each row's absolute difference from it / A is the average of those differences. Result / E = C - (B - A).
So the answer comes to -6.44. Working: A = 0.20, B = 6.86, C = 0.21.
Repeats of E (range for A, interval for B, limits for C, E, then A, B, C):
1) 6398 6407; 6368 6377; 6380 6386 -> -6.95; 0.21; 7.46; 0.30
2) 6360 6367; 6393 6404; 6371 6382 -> -6.99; 0.17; 7.58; 0.42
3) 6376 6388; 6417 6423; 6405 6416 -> -7.55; 0.32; 7.99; 0.12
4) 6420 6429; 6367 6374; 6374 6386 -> -6.76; 0.25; 7.39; 0.38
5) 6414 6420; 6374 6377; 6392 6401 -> -6.99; 0.13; 7.48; 0.36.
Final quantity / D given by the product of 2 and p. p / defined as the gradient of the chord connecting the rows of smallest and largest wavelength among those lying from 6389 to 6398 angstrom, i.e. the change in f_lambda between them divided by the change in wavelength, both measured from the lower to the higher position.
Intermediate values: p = 0.15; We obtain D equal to 0.29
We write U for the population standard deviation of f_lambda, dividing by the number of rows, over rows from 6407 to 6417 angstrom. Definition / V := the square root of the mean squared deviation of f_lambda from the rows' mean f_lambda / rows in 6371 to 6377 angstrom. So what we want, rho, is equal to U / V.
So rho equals 2.12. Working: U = 0.131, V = 0.06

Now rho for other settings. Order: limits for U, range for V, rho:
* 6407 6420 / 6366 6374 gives 0.50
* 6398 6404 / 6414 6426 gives 0.73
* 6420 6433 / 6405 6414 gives 1.66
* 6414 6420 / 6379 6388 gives 0.60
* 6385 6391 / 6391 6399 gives 0.30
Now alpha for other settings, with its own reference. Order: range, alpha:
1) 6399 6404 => 0.00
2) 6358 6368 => -0.03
